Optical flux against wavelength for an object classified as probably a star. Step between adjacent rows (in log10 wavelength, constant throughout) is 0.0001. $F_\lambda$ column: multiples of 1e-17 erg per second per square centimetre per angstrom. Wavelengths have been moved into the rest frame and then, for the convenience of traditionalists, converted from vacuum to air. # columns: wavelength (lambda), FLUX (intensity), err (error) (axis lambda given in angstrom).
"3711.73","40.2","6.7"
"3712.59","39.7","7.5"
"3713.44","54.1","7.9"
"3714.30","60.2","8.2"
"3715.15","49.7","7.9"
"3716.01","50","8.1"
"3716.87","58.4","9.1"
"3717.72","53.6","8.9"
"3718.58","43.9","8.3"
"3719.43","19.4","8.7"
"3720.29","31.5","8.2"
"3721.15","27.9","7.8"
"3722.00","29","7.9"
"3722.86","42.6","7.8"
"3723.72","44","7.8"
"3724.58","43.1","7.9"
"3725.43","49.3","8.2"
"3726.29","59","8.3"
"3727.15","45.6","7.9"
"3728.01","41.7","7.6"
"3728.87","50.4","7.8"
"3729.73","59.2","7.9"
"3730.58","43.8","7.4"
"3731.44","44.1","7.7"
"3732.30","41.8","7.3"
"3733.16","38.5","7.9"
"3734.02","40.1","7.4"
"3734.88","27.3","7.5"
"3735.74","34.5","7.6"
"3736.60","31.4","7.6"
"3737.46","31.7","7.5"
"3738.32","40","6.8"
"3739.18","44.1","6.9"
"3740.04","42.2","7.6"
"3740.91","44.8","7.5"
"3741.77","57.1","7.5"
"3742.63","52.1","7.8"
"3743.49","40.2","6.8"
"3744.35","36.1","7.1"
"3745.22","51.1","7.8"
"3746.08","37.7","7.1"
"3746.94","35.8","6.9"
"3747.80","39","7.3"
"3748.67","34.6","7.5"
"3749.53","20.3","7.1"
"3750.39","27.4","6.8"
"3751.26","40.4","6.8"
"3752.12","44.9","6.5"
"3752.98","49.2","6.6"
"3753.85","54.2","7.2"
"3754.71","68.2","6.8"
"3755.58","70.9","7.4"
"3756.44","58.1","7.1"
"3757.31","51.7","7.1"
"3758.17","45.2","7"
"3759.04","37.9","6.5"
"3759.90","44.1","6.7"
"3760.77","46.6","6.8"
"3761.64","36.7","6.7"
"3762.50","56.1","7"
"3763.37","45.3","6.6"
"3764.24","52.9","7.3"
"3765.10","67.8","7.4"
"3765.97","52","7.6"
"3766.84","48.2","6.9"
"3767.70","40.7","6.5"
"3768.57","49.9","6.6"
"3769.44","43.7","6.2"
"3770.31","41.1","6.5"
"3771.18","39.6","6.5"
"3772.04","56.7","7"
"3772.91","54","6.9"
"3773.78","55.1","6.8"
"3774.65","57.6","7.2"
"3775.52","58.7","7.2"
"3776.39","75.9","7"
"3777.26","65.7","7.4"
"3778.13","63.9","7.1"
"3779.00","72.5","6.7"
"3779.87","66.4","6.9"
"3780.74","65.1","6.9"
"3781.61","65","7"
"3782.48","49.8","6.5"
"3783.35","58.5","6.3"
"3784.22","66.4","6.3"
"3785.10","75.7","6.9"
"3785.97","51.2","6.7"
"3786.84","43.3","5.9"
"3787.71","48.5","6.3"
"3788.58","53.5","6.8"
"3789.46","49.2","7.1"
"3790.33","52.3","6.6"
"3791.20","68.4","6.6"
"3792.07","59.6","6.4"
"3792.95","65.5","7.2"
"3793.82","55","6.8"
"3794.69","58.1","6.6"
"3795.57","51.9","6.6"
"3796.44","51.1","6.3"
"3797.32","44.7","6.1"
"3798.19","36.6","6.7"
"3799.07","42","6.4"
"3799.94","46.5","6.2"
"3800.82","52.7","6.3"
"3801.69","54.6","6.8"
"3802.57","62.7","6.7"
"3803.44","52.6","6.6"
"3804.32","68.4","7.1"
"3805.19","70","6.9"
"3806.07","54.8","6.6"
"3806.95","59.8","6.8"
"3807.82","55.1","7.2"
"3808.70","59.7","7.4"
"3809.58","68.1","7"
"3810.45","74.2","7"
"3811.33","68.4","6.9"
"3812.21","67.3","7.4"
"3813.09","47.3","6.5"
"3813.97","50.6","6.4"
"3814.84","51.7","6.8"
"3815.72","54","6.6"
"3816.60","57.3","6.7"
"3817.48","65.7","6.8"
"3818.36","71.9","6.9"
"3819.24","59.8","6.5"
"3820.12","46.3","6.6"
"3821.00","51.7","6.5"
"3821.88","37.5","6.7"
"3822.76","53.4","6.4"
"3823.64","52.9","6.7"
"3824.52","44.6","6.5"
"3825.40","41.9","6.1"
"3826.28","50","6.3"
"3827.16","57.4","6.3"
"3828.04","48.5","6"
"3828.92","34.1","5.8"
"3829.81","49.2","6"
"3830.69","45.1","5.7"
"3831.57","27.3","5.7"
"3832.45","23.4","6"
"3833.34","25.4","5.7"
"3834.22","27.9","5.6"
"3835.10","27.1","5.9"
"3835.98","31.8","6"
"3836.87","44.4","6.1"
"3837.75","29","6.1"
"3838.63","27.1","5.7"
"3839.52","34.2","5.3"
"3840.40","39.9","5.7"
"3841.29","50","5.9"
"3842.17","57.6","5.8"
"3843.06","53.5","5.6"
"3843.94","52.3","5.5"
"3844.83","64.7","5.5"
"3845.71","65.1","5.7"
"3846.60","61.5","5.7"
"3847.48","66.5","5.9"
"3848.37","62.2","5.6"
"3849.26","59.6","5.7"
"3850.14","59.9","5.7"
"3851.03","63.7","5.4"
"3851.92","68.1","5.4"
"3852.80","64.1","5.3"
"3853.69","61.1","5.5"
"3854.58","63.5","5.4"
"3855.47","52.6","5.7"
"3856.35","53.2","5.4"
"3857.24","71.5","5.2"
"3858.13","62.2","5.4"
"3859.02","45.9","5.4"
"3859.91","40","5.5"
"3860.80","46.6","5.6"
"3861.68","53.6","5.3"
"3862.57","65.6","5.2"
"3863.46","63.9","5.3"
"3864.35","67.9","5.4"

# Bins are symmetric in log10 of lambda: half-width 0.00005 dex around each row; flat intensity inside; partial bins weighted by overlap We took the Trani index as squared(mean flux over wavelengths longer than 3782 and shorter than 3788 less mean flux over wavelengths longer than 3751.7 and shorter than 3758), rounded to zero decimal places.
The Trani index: 0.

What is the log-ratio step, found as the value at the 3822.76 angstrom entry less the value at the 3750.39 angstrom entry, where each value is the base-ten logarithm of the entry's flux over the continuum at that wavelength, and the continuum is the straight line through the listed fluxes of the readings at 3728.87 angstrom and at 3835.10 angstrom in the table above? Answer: 0.48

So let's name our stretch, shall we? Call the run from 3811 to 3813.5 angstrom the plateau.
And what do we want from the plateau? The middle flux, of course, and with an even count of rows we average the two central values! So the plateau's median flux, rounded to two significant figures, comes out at 67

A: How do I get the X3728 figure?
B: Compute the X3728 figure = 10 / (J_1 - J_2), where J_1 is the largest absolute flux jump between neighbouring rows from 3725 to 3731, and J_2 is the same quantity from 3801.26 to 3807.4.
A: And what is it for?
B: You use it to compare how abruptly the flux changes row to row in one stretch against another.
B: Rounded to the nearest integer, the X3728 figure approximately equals -25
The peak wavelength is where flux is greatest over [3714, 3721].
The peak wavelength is 3714.30 angstrom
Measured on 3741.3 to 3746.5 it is 3741.77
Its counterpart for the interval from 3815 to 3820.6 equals 3818.36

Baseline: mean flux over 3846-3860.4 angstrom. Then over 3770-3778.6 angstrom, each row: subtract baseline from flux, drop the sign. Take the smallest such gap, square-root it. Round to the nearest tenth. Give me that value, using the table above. 1.0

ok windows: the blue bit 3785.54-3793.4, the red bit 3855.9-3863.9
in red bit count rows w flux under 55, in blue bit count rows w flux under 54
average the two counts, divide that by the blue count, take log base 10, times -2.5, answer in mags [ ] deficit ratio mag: 0.1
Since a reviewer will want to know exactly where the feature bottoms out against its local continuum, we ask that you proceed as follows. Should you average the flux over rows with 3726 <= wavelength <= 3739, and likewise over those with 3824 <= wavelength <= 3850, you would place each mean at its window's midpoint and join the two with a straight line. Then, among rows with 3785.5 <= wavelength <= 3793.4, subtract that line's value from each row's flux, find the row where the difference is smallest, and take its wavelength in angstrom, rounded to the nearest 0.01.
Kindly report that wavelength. 3786.84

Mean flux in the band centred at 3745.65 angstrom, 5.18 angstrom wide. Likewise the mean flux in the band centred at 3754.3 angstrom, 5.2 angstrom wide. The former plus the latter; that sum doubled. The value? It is 195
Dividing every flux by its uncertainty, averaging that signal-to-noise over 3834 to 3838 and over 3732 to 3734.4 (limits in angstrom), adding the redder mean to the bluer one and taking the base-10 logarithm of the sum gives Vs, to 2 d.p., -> 1.03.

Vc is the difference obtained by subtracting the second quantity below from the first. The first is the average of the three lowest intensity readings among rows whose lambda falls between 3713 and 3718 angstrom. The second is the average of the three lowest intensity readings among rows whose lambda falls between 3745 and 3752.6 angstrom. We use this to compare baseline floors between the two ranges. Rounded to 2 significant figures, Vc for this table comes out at 24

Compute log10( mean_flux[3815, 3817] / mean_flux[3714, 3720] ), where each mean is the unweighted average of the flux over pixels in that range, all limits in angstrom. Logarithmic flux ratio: 0.07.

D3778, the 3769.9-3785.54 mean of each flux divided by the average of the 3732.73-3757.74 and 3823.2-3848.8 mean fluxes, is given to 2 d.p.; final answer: 1.38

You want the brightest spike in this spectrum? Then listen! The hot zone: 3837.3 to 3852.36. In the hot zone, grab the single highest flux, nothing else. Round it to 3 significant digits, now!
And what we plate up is 68.1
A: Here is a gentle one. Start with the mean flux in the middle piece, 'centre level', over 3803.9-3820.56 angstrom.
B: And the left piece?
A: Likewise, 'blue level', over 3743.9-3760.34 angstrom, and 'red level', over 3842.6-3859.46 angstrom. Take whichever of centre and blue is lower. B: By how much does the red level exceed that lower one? 16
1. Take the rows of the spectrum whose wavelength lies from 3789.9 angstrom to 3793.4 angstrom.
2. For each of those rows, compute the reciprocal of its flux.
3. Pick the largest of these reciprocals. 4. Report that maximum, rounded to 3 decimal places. 0.019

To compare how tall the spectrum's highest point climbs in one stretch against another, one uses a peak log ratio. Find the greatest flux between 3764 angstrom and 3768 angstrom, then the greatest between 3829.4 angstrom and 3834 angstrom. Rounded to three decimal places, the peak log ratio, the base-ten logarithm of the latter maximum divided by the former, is -0.139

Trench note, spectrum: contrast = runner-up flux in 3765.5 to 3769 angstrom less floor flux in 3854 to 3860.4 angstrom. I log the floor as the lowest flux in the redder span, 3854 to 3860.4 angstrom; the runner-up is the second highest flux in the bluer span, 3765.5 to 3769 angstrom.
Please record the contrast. 9.9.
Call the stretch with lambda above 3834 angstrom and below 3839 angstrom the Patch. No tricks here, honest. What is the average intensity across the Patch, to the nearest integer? 31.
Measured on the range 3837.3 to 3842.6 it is 40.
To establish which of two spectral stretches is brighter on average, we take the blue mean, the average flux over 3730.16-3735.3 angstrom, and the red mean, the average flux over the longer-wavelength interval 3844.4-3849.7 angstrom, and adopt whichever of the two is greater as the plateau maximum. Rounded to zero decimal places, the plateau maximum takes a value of 63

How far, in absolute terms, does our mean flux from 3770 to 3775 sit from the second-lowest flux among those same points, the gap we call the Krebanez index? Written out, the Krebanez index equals 10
